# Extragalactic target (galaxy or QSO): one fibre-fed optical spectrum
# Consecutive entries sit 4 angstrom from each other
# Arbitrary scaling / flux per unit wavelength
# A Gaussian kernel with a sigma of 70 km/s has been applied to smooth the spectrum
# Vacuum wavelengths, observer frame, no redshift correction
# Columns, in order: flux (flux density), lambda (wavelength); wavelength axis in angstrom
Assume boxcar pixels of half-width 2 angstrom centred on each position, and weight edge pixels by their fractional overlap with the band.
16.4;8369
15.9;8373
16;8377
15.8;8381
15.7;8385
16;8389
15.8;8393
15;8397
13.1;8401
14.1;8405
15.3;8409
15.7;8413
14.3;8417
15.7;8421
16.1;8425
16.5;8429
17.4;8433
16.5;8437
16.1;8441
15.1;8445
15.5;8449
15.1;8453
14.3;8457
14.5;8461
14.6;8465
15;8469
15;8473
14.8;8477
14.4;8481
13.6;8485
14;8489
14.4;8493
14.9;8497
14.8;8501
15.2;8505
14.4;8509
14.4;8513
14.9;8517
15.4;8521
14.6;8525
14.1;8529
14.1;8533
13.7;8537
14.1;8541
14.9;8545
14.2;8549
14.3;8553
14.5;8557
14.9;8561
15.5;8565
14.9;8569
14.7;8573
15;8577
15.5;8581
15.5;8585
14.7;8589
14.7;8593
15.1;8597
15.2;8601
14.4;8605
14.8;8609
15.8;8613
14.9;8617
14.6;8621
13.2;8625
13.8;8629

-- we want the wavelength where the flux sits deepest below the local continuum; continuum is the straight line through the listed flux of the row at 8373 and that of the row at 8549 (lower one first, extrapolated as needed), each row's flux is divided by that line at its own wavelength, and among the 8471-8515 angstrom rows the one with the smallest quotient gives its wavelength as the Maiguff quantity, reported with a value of 8485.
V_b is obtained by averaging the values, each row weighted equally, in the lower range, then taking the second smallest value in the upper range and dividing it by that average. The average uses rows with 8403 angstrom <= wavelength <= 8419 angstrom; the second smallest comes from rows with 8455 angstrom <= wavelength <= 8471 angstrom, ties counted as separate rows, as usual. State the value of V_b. 0.976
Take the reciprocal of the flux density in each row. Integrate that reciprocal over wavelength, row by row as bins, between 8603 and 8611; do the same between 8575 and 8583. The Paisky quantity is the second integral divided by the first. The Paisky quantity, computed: 0.96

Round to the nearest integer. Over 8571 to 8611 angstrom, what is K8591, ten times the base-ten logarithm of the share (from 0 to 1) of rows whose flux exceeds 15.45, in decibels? -7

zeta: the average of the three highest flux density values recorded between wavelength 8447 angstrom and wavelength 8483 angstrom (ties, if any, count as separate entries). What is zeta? 15.2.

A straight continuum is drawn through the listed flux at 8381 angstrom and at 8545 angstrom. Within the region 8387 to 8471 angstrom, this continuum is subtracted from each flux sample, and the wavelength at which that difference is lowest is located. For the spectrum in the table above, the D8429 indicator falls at 8401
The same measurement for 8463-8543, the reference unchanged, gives 8485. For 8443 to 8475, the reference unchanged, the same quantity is 8457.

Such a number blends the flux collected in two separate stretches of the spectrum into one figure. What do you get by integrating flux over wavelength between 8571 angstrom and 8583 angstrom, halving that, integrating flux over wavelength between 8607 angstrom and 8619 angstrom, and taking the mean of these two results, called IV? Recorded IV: 136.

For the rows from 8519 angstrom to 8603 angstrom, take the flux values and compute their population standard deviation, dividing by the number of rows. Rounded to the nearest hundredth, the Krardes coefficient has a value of 0.51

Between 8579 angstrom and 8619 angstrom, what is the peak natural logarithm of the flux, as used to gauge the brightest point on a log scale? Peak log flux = 2.76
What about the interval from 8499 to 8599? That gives 2.74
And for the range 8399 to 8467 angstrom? 2.86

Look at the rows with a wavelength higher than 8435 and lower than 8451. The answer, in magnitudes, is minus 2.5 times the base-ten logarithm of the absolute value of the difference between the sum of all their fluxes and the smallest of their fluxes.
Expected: -4.21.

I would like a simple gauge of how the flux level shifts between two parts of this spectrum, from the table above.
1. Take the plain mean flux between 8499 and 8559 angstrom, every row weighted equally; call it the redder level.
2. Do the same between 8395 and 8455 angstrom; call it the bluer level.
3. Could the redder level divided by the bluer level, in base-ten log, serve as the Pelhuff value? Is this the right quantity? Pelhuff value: -0.027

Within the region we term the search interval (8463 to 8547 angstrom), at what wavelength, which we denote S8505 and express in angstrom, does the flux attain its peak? 8521 angstrom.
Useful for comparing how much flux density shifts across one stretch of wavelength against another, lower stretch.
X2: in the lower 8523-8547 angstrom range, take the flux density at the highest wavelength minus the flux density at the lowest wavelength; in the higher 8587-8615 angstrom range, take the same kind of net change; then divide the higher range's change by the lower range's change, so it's 3.7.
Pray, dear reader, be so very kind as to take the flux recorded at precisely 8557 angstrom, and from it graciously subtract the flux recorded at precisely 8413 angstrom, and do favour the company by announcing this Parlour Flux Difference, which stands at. -1.2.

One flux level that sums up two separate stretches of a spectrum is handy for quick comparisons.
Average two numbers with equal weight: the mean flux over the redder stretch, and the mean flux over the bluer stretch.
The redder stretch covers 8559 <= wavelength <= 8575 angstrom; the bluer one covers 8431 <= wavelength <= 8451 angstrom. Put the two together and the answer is 15.6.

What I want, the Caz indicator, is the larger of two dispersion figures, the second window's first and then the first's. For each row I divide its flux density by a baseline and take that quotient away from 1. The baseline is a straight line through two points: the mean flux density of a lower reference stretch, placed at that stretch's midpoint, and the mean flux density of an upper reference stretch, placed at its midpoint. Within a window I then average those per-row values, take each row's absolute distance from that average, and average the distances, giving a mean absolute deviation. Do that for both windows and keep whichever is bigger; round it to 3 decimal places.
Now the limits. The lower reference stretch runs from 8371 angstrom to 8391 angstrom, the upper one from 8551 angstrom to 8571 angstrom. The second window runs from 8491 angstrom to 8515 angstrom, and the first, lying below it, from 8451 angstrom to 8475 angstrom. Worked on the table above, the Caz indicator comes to 0.019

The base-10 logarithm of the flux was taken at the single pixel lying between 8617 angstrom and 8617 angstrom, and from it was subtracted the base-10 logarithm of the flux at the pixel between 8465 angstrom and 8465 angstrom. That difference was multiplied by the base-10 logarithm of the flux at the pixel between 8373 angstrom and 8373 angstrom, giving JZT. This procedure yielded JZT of 0.011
